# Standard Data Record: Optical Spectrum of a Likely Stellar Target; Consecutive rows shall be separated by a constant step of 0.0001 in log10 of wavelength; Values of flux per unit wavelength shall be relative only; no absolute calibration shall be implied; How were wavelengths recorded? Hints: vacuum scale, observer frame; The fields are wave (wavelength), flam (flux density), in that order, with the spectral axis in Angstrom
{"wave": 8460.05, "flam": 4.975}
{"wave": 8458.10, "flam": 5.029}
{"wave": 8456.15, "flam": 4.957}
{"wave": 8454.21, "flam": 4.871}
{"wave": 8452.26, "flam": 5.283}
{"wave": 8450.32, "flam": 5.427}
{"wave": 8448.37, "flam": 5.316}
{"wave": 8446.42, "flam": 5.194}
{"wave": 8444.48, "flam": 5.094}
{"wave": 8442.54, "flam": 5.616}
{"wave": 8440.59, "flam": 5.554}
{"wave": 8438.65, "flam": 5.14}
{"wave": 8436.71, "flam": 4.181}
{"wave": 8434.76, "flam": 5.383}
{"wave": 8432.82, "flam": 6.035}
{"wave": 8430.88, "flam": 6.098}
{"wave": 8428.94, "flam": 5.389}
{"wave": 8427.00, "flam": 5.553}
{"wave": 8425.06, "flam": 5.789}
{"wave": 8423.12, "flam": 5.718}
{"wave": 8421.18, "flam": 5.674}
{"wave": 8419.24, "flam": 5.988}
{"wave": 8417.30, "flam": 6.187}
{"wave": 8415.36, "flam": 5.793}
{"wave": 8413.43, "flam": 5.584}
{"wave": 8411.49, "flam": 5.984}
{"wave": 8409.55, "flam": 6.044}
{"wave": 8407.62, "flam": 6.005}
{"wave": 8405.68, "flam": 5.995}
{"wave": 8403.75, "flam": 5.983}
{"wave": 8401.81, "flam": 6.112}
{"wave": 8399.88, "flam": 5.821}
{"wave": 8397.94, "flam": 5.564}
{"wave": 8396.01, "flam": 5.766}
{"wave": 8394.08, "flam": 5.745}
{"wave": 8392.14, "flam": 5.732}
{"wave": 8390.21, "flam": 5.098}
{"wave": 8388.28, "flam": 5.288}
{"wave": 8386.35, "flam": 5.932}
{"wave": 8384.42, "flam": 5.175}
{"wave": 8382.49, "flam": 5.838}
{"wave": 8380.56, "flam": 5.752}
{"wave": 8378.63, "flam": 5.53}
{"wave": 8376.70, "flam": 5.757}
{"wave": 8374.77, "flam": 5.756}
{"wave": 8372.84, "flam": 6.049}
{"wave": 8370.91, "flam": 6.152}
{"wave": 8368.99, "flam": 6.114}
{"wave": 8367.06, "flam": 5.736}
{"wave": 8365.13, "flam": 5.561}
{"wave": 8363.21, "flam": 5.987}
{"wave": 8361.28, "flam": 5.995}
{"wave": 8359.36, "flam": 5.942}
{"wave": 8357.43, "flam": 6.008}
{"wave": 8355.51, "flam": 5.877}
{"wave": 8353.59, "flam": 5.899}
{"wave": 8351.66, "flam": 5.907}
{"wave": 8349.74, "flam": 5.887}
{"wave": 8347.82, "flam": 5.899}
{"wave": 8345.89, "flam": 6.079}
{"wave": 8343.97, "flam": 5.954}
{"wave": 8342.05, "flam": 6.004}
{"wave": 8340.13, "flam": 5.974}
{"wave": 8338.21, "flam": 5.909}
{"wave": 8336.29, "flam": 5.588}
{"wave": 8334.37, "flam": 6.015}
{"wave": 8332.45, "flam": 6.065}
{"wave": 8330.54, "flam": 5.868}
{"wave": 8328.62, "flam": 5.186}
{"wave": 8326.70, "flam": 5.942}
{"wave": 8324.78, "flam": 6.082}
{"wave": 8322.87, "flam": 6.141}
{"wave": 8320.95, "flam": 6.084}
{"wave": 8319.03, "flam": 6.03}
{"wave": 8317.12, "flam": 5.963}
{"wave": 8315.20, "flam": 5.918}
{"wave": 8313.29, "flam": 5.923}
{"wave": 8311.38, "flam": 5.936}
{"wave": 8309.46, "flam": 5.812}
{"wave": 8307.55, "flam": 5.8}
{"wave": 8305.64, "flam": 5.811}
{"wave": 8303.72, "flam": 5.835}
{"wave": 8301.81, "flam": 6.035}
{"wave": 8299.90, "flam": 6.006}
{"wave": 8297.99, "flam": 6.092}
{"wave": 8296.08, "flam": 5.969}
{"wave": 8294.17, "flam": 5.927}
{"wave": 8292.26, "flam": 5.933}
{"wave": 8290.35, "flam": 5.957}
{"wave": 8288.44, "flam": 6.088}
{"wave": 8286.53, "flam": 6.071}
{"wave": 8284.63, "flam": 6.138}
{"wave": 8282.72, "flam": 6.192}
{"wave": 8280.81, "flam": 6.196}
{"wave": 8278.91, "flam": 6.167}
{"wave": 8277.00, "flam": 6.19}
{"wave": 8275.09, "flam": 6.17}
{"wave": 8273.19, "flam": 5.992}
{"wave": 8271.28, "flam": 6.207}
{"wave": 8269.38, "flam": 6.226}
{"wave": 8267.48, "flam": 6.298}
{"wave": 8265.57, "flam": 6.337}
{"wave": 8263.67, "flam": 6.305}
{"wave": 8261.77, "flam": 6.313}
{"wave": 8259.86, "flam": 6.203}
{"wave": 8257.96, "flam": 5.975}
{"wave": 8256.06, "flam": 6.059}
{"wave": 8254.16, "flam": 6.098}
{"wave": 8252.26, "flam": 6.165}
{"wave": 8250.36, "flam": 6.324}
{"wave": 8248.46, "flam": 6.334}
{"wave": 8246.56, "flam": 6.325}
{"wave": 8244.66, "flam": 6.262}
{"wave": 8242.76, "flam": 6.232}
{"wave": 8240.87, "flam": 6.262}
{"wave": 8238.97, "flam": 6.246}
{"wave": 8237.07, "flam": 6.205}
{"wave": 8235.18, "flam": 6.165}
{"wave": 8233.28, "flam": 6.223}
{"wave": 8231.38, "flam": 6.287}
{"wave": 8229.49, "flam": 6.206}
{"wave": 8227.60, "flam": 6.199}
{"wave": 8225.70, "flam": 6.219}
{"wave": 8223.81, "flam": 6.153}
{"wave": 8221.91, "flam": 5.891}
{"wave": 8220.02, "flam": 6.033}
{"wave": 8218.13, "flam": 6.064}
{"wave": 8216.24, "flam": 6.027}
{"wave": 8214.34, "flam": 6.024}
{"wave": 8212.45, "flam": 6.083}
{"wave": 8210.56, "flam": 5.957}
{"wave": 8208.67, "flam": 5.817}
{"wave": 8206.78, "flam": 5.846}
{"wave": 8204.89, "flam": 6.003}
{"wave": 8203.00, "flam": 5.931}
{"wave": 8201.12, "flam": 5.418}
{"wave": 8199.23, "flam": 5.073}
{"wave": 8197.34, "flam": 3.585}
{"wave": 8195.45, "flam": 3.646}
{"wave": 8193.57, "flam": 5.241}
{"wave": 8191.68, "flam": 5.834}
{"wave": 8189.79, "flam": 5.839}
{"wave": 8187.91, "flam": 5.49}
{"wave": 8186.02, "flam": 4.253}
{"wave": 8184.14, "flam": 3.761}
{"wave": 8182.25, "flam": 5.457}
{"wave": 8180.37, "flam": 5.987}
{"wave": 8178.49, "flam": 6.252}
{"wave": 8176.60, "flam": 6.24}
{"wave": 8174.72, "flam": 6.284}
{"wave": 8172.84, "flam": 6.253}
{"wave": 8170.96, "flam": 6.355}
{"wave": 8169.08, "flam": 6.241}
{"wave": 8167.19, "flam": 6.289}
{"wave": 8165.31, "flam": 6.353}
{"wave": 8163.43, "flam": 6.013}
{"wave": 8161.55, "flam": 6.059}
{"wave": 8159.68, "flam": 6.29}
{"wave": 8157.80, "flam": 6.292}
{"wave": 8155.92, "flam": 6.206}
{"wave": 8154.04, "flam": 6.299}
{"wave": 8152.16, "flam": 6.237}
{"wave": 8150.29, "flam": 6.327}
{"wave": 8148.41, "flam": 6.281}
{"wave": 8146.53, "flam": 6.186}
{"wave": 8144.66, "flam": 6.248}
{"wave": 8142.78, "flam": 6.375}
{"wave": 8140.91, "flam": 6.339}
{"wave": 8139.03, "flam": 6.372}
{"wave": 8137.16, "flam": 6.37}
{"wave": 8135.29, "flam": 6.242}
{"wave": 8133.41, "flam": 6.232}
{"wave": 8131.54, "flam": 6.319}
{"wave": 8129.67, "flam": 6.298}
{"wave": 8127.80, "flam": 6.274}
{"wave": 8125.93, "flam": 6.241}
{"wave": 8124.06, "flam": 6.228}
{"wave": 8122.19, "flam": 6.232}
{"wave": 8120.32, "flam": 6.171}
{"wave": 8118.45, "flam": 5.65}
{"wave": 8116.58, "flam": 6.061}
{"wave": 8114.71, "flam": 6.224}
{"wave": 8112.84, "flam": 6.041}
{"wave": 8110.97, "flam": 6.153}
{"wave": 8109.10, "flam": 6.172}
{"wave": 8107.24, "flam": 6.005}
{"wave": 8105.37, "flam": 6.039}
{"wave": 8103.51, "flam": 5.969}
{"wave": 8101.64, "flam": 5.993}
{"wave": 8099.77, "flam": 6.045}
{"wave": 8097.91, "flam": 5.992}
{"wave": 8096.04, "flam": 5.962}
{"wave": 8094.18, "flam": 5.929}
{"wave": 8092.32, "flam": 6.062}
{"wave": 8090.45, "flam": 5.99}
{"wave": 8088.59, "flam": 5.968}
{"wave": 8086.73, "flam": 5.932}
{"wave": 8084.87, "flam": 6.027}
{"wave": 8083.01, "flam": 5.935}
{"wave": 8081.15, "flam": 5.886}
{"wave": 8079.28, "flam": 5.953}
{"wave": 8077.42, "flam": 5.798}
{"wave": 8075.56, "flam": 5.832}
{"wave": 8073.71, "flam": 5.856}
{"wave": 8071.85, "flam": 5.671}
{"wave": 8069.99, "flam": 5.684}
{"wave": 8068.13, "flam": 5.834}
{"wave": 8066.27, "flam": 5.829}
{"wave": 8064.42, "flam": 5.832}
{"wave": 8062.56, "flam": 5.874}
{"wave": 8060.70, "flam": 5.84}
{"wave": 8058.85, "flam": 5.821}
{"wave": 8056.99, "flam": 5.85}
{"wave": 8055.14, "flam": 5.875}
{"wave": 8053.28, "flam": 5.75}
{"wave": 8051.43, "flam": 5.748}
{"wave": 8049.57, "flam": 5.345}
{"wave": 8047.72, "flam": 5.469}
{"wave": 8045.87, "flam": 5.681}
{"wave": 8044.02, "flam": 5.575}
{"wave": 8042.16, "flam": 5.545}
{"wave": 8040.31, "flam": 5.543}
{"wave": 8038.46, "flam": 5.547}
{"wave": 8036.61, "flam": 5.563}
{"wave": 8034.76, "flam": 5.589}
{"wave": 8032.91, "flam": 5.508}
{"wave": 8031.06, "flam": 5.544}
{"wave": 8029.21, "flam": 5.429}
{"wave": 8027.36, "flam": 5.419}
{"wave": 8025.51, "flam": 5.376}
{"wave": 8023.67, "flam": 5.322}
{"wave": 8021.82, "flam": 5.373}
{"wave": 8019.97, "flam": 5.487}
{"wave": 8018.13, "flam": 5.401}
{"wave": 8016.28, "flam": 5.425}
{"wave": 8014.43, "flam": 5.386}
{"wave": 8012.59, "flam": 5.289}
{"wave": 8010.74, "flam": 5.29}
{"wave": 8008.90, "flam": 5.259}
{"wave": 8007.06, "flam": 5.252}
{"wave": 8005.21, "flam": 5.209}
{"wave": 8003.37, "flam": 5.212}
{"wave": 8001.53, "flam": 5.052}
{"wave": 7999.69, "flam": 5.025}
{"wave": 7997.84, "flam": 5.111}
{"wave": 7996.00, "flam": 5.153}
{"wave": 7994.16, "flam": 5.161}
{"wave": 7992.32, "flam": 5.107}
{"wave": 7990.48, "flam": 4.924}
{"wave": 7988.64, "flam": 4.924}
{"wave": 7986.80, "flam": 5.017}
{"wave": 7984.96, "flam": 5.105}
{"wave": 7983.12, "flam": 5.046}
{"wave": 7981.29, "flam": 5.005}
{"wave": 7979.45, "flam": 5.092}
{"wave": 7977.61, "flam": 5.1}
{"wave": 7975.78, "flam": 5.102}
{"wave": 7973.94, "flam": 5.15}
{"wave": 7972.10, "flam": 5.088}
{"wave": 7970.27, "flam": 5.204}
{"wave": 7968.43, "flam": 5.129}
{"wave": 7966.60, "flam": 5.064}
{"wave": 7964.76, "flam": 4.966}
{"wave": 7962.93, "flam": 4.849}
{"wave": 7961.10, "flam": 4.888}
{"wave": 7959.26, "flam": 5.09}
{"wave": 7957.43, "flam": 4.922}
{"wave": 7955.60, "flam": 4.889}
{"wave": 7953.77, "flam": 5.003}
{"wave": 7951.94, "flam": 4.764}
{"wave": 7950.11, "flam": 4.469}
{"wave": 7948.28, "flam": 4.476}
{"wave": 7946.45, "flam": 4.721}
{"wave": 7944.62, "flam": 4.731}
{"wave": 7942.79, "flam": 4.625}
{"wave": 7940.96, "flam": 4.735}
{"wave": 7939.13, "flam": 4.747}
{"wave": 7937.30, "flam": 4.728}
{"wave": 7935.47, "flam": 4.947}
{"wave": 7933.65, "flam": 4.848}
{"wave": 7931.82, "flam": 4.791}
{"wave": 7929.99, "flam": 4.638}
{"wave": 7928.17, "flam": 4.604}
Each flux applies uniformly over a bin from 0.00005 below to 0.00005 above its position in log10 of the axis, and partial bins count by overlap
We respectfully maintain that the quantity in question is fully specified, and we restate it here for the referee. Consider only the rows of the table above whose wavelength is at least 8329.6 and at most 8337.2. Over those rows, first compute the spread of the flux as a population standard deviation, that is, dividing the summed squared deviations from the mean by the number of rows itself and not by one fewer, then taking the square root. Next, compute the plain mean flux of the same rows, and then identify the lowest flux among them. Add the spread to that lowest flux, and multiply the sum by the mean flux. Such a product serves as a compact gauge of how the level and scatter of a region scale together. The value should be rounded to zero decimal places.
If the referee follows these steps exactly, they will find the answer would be 34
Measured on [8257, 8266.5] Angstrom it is 38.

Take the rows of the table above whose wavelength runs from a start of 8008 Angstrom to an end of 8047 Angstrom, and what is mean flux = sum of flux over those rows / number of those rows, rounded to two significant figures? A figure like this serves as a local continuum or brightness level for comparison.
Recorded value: 5.5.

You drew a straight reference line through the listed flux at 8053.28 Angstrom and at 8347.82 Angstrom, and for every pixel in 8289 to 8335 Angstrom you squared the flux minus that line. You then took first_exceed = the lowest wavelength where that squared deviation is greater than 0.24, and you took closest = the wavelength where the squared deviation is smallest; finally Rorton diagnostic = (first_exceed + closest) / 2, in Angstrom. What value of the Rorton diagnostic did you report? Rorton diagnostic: 8329.6 Angstrom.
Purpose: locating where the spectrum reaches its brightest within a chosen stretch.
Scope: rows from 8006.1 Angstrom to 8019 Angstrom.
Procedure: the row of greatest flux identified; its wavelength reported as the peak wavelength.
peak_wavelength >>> 8016.28 Angstrom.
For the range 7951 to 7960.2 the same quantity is 7959.26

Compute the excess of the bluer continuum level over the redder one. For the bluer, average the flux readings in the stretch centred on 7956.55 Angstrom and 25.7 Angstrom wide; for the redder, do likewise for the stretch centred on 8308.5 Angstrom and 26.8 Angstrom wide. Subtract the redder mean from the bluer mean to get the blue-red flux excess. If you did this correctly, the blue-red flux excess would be -1.09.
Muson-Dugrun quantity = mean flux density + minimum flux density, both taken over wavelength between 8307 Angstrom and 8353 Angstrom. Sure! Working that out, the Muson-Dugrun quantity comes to 11.10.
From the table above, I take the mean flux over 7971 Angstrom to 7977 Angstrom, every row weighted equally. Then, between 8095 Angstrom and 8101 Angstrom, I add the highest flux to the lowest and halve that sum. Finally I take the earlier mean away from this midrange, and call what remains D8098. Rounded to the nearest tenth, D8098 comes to 0.9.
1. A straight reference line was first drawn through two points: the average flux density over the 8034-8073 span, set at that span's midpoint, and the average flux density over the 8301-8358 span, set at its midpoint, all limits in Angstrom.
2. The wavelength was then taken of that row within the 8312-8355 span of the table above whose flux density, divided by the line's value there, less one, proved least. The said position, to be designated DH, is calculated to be 8328.62 Angstrom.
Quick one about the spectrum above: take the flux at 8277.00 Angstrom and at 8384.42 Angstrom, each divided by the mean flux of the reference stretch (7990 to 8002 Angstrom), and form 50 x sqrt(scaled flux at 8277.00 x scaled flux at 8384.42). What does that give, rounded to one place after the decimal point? 55.7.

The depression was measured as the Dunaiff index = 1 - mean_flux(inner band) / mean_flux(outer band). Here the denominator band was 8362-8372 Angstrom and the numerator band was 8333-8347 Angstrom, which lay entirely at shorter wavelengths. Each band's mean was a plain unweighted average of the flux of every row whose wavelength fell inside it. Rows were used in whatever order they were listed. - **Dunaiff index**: 0.00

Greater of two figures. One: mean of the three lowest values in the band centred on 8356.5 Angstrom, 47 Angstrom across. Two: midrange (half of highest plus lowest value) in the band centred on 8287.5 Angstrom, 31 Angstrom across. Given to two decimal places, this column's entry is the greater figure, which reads 6.06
